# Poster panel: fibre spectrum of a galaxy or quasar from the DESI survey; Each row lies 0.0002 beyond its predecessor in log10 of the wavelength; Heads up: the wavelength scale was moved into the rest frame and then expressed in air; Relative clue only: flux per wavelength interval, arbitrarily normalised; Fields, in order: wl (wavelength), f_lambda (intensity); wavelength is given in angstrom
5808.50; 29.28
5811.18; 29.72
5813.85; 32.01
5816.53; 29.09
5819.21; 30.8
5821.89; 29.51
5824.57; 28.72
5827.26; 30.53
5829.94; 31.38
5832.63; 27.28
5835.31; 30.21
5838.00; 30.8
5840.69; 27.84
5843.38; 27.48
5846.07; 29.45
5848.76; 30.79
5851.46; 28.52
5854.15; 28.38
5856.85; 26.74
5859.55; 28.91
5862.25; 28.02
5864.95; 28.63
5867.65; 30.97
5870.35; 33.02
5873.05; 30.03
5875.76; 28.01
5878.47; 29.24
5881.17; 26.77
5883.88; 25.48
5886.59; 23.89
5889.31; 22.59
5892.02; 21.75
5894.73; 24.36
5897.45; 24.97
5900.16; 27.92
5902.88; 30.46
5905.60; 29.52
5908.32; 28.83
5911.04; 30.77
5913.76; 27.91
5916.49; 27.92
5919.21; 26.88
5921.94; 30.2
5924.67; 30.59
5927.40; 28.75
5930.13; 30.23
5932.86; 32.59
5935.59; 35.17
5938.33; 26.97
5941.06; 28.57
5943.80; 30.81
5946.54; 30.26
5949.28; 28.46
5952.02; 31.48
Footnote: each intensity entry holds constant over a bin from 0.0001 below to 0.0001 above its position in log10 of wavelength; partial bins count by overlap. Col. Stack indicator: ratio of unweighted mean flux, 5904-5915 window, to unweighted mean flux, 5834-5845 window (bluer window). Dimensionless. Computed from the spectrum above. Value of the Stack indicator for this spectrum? 1.01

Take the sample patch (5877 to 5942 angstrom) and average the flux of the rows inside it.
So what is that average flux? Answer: 28.0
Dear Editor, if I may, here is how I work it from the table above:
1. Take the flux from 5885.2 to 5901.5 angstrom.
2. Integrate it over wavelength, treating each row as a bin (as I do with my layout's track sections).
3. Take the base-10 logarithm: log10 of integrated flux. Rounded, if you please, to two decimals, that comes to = 2.60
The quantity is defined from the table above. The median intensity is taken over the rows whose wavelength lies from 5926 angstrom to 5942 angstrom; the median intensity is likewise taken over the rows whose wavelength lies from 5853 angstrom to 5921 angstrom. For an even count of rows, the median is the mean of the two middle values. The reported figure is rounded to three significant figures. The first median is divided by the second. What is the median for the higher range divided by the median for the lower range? 1.05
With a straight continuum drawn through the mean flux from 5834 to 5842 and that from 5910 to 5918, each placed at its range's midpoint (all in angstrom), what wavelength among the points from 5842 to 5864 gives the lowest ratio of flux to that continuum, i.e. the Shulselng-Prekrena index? 5856.85 angstrom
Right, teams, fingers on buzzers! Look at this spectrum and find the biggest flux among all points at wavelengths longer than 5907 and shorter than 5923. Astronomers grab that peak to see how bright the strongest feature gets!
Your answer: 30.77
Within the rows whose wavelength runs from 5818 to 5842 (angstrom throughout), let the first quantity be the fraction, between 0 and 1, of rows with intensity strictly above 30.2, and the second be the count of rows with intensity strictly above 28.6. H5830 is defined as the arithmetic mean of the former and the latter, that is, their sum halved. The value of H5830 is 3.8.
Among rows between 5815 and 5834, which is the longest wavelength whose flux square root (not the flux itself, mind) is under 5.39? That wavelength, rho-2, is 5832.63 angstrom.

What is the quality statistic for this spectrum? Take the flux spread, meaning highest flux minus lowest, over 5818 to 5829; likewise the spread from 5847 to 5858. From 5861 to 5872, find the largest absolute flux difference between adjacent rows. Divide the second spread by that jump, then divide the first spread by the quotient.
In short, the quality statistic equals 1.2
